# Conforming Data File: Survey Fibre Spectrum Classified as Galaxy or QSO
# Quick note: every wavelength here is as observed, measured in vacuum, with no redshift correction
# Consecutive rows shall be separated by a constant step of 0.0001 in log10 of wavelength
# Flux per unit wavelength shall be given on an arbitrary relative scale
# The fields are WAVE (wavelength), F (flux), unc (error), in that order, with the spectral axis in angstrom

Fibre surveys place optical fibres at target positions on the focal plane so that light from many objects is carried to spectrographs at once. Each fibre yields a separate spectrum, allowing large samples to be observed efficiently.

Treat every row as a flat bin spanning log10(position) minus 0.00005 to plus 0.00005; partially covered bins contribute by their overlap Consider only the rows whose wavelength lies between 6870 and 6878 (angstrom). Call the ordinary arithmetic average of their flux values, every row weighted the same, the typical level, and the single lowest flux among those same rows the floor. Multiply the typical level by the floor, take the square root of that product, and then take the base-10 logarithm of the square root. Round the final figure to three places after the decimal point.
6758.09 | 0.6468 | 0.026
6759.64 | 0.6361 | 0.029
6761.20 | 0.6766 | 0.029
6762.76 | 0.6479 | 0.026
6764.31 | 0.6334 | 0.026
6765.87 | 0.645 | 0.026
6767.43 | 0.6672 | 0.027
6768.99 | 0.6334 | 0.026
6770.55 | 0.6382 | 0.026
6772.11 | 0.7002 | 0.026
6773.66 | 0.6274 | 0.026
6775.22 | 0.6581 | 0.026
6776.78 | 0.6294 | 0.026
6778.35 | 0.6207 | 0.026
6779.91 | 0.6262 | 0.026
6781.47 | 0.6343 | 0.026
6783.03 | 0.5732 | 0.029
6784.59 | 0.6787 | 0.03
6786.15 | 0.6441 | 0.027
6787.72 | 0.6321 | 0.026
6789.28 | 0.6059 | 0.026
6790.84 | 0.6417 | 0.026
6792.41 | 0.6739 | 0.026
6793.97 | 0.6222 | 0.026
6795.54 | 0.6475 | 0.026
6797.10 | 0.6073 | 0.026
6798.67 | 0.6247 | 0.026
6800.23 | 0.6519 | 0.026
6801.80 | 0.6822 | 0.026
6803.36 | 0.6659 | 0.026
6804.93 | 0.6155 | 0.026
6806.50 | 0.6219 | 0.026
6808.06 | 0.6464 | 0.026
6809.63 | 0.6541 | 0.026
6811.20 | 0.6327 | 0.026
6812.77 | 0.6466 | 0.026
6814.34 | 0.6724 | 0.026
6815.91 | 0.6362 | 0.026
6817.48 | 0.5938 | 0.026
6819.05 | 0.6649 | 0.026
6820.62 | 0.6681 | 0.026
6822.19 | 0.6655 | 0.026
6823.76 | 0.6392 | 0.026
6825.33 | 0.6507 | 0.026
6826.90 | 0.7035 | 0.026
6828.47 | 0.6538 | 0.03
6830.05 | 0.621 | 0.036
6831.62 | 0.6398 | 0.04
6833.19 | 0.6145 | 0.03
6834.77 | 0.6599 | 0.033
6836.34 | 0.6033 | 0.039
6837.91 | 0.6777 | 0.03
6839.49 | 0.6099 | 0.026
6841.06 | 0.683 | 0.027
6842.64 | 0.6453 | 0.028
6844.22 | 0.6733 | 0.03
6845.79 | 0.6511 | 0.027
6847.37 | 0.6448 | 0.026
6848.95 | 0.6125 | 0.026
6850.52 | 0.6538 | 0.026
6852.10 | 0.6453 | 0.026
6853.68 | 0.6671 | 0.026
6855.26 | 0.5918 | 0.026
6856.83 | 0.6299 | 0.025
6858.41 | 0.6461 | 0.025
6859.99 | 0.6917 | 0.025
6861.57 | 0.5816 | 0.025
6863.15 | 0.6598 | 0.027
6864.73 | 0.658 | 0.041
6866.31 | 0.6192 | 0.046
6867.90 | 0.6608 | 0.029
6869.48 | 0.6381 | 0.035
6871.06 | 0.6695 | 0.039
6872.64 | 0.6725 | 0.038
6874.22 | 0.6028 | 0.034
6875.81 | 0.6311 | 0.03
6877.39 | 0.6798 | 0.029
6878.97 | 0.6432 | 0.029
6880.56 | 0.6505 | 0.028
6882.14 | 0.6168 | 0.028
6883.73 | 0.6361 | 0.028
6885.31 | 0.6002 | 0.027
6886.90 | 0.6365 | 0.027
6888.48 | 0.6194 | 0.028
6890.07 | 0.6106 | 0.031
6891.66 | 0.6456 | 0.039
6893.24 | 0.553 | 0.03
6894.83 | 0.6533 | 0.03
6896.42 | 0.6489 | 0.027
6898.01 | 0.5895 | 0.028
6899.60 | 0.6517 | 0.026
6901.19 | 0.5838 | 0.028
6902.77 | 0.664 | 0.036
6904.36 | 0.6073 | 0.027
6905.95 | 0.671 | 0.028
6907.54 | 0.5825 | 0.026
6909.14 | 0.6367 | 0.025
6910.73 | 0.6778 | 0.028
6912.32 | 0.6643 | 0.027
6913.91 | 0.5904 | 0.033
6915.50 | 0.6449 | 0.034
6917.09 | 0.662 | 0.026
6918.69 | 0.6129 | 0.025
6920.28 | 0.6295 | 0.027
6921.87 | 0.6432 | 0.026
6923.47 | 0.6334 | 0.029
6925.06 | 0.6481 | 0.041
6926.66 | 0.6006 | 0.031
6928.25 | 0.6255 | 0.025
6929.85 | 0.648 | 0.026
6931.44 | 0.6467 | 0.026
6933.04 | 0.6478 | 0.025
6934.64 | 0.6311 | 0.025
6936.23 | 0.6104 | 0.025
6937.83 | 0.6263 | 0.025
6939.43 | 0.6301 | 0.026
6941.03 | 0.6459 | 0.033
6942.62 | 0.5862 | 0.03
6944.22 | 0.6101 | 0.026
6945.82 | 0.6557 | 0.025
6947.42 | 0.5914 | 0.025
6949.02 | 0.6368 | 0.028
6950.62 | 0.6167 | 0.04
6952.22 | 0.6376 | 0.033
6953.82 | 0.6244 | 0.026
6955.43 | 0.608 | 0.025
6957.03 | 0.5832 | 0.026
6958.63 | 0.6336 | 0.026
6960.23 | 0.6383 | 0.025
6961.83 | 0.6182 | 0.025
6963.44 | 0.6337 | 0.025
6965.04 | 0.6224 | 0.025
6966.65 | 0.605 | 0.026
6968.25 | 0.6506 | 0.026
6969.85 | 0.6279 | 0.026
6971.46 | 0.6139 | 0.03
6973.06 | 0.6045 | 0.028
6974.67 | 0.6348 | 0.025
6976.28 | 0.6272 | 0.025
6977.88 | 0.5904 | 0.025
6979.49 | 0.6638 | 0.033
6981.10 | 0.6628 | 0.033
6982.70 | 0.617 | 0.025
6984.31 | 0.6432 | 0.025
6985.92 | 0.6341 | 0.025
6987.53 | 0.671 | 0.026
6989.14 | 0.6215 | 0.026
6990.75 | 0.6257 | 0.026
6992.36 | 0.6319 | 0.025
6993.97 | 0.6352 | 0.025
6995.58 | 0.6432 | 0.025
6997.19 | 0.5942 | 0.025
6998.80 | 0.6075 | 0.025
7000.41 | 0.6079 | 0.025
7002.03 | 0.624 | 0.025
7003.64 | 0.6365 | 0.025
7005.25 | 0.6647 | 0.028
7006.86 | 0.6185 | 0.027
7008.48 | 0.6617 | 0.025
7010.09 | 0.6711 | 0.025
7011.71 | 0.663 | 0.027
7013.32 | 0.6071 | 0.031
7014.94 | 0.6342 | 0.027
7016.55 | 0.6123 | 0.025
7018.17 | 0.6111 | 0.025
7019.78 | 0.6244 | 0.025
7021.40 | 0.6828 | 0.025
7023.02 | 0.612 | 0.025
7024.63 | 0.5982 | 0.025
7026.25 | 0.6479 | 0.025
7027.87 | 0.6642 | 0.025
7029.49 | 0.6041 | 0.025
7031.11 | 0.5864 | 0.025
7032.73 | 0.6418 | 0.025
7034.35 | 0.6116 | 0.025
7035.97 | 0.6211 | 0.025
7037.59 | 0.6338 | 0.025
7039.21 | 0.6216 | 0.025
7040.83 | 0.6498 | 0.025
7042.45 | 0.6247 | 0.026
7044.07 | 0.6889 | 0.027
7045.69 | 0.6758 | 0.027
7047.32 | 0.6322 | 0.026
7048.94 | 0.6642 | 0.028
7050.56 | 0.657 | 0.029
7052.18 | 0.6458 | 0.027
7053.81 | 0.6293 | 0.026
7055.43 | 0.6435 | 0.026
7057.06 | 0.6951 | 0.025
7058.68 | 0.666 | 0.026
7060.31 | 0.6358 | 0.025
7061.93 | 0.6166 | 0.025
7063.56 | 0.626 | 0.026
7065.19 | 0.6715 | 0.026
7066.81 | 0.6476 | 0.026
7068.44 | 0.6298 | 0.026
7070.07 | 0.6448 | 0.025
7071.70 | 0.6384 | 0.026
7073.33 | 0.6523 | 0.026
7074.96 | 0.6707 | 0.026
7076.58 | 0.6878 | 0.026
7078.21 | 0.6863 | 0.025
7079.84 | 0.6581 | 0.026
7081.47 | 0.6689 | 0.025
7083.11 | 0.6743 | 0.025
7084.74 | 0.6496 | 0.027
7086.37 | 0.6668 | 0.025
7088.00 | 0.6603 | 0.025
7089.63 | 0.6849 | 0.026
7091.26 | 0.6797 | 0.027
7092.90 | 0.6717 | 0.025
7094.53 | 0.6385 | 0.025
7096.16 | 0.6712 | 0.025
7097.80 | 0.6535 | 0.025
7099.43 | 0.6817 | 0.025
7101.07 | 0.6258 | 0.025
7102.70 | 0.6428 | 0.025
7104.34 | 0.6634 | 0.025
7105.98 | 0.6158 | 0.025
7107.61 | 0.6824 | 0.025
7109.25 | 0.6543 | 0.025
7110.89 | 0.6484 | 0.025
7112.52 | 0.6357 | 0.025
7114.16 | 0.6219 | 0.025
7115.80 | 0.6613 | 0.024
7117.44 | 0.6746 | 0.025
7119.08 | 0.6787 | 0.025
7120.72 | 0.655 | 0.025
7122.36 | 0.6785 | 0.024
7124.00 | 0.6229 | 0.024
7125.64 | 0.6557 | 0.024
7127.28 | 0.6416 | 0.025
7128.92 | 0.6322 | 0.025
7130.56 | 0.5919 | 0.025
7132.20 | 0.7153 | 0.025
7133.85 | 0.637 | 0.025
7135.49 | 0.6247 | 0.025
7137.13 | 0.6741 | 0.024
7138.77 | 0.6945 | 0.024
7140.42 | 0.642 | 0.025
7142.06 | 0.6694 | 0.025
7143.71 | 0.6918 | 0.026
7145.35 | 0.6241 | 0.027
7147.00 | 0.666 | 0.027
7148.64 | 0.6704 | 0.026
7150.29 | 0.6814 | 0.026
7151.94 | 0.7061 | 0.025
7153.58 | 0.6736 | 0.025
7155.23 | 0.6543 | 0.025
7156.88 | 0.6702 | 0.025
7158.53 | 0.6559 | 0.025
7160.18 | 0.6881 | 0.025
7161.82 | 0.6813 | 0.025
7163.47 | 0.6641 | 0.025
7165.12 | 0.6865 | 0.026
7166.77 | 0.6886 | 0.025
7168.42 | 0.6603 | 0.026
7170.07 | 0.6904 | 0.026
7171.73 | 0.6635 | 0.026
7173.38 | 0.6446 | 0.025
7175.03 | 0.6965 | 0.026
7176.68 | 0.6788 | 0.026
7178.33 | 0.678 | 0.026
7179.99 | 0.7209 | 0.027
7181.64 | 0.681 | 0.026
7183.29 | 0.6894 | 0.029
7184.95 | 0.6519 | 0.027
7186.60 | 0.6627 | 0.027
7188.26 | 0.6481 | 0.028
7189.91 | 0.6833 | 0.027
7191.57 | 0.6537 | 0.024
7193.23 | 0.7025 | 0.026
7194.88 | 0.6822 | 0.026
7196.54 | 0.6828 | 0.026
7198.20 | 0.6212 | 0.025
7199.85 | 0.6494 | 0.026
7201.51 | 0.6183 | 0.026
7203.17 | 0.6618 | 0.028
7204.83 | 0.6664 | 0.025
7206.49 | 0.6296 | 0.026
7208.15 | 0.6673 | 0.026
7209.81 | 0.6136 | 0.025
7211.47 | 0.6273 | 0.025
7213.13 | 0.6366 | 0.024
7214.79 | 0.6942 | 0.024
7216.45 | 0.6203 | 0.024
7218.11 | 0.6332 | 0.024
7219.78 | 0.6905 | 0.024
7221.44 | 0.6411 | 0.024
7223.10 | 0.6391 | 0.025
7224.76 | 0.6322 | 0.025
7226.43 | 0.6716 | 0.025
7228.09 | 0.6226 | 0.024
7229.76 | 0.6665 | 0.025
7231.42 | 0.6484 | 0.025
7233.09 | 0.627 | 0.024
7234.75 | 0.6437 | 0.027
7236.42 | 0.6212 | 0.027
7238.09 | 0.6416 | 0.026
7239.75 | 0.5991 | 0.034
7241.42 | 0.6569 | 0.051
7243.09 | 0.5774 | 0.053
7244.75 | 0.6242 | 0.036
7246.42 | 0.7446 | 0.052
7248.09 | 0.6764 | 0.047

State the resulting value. -0.203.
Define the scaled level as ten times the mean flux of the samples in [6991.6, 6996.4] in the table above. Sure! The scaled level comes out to 6.37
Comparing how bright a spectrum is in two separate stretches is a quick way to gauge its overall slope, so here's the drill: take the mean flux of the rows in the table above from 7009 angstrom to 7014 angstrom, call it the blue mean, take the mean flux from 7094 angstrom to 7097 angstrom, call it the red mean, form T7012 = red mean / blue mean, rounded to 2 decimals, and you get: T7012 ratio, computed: 1.01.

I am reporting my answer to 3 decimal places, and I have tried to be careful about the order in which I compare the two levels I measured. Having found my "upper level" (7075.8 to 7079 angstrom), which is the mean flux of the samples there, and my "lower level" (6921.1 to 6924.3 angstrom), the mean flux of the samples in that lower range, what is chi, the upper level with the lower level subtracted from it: 0.049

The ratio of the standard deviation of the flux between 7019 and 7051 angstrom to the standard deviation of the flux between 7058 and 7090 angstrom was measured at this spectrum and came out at 1.40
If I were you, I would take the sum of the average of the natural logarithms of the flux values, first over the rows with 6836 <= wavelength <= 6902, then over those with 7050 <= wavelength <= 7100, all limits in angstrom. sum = -0.87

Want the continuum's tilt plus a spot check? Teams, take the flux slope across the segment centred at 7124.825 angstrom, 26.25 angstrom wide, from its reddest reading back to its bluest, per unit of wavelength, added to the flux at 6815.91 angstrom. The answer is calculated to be 0.64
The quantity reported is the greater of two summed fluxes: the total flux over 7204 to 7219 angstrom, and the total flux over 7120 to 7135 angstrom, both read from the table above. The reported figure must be 5.83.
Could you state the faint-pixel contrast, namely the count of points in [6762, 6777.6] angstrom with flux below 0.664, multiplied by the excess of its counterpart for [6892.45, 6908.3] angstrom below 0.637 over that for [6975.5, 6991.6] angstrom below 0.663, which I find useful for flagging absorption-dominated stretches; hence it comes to -24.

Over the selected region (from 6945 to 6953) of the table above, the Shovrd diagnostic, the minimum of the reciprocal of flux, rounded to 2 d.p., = 1.53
